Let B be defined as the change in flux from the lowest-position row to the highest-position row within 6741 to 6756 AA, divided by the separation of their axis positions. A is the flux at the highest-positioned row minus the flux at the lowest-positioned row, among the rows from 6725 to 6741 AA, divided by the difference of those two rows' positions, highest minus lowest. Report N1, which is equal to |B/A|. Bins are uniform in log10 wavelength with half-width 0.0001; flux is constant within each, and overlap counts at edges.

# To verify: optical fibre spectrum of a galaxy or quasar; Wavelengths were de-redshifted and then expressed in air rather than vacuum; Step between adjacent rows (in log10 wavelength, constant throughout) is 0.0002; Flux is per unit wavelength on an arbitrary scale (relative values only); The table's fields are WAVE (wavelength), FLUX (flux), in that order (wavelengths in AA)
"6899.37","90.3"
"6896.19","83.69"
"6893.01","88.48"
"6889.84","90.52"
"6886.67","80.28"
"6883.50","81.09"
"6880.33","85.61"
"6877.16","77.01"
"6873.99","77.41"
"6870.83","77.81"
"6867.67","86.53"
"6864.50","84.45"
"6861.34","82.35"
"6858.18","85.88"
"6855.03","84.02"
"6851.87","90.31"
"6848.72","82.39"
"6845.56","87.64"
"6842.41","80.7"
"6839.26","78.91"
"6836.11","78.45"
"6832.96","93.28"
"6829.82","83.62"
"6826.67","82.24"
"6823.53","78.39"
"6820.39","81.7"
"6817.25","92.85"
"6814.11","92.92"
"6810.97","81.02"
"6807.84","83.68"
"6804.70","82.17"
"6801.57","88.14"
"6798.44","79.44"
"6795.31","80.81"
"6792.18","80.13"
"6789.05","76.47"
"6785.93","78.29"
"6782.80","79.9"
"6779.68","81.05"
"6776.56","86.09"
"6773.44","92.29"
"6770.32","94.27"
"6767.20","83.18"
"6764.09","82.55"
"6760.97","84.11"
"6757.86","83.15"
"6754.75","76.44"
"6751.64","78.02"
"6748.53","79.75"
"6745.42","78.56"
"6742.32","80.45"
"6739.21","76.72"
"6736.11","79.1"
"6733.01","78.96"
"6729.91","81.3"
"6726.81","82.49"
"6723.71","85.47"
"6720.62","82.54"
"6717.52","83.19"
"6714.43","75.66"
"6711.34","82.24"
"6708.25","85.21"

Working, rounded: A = -0.5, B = -0.3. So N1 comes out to 0.69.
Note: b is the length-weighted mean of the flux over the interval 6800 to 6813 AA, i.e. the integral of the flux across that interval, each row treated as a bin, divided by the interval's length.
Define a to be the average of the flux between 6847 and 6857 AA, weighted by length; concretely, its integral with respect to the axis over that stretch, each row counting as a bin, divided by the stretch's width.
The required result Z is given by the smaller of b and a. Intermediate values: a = 85.6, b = 84.1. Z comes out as 84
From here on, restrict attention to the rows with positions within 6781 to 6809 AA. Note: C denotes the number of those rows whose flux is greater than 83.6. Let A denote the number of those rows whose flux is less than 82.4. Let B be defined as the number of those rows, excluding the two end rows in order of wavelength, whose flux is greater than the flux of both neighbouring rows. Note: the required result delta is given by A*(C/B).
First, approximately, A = 7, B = 2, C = 2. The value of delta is 7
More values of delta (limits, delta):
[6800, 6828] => 10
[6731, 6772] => 4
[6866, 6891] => 15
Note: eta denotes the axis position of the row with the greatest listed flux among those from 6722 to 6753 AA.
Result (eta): 6723.71 AA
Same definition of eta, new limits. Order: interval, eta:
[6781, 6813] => 6801.57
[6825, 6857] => 6832.96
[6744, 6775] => 6770.32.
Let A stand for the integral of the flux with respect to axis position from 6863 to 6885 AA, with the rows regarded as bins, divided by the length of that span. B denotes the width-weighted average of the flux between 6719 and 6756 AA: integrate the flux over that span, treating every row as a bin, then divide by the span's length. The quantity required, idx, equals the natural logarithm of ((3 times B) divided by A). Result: 1.082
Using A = 81.4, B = 80.0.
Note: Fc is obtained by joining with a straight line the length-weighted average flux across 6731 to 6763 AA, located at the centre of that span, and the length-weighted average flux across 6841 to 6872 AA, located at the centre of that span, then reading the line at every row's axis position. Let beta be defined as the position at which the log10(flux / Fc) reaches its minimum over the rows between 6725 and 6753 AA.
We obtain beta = 6739.21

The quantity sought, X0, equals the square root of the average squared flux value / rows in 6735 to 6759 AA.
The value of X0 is 79.0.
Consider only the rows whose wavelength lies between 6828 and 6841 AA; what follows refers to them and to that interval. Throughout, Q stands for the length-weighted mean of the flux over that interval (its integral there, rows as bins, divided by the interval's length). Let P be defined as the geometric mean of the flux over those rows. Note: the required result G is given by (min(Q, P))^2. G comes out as 6949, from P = 83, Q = 83.5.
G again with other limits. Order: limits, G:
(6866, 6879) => 6335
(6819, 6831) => 6628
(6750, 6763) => 6458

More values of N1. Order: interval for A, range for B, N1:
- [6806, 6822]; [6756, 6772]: 5.66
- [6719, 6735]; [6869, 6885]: 0.90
